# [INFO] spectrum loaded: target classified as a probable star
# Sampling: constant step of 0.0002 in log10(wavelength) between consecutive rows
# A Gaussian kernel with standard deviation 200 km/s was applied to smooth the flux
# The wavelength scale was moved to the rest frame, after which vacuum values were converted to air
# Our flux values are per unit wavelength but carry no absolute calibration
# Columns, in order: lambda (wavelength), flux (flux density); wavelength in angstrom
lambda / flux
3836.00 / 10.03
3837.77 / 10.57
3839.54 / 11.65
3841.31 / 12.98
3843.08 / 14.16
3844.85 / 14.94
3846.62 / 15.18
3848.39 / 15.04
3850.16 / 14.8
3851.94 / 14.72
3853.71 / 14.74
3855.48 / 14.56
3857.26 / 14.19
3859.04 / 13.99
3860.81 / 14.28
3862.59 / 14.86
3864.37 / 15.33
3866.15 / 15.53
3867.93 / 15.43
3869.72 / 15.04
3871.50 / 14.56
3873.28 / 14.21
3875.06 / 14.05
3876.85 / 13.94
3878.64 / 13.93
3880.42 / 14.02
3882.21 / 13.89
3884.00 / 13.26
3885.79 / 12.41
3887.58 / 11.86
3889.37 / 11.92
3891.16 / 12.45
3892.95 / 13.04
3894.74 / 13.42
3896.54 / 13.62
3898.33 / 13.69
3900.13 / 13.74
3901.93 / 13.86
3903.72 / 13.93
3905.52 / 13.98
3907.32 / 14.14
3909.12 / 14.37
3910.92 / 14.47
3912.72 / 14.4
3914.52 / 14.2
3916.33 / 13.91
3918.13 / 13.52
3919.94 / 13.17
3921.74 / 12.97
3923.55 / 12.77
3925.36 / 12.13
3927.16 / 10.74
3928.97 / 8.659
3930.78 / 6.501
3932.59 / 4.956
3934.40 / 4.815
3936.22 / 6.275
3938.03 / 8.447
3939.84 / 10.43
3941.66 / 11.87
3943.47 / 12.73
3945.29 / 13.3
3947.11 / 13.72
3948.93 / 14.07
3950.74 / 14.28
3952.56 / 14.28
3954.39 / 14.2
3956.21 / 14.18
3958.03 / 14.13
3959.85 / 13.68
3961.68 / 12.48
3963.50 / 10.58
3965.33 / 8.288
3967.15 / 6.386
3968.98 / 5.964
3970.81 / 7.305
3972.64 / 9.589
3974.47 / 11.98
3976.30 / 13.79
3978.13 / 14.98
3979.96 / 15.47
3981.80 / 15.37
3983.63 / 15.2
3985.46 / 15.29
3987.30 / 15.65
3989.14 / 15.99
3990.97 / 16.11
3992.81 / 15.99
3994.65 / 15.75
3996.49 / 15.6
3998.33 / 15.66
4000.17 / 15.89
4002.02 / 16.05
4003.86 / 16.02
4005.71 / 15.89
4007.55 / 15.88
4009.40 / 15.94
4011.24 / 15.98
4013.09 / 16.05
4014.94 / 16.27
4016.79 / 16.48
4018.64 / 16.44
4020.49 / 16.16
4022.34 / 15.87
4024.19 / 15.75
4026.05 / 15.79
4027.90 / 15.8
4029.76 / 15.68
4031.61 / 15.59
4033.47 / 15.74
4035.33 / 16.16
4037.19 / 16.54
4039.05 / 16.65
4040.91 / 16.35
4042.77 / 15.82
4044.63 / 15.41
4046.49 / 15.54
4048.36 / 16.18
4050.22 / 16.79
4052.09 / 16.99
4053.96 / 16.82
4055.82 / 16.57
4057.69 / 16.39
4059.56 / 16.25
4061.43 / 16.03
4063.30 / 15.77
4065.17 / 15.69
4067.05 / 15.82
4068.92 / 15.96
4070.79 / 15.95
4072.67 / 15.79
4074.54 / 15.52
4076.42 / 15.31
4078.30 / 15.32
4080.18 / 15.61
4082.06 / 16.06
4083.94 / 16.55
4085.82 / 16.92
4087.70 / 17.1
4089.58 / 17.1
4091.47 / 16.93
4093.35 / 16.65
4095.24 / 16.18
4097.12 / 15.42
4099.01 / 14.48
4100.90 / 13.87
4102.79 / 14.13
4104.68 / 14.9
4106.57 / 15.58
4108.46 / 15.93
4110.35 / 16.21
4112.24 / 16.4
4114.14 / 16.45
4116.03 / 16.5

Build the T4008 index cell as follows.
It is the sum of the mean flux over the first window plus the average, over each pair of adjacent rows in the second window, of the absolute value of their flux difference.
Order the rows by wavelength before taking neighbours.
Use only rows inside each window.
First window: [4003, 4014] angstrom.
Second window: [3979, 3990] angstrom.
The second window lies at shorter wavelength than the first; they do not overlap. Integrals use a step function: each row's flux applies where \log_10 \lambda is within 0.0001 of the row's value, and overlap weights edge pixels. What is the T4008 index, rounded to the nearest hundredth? 16.17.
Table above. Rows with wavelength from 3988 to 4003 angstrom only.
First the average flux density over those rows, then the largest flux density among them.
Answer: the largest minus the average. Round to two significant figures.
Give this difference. 0.23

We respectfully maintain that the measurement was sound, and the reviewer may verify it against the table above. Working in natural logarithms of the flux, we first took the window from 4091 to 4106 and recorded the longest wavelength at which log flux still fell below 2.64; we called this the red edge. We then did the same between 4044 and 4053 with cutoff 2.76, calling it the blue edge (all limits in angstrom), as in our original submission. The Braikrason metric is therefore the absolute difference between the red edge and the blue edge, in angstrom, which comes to 54.4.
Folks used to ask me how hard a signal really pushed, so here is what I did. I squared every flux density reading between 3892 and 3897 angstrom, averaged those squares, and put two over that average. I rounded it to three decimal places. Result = 0.011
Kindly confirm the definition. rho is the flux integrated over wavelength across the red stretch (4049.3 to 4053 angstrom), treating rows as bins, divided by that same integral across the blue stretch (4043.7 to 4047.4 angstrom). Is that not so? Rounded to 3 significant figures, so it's 1.09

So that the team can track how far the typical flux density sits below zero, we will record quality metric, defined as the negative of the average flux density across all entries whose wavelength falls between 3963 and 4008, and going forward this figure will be -13.6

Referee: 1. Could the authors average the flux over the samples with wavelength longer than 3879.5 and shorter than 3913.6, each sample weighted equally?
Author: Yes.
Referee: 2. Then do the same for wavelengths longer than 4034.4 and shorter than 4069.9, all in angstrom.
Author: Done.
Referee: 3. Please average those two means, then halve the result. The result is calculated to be 7.42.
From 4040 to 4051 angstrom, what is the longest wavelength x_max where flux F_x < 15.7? 4046.49 angstrom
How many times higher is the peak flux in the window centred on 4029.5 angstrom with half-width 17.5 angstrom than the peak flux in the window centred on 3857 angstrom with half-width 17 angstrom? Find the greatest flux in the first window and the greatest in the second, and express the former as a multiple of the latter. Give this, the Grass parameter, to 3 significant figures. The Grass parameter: 1.07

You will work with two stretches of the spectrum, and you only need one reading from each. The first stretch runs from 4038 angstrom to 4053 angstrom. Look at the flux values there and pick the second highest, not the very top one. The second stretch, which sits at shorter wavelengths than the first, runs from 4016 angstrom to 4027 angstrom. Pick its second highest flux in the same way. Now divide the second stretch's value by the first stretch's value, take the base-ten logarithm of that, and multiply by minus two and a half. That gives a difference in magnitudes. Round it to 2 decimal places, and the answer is 0.02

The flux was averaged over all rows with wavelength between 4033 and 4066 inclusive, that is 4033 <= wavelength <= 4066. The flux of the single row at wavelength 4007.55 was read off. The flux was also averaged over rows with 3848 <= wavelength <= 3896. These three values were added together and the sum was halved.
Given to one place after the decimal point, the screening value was 23.1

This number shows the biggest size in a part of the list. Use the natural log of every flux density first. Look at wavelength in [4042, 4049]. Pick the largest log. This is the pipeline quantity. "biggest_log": 2.78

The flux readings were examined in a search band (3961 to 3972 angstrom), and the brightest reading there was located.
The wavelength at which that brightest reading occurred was 3961.68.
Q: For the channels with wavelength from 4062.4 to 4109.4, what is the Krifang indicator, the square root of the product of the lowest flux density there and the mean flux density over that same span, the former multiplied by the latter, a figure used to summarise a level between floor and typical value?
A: 14.8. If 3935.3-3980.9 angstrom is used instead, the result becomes 8.4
